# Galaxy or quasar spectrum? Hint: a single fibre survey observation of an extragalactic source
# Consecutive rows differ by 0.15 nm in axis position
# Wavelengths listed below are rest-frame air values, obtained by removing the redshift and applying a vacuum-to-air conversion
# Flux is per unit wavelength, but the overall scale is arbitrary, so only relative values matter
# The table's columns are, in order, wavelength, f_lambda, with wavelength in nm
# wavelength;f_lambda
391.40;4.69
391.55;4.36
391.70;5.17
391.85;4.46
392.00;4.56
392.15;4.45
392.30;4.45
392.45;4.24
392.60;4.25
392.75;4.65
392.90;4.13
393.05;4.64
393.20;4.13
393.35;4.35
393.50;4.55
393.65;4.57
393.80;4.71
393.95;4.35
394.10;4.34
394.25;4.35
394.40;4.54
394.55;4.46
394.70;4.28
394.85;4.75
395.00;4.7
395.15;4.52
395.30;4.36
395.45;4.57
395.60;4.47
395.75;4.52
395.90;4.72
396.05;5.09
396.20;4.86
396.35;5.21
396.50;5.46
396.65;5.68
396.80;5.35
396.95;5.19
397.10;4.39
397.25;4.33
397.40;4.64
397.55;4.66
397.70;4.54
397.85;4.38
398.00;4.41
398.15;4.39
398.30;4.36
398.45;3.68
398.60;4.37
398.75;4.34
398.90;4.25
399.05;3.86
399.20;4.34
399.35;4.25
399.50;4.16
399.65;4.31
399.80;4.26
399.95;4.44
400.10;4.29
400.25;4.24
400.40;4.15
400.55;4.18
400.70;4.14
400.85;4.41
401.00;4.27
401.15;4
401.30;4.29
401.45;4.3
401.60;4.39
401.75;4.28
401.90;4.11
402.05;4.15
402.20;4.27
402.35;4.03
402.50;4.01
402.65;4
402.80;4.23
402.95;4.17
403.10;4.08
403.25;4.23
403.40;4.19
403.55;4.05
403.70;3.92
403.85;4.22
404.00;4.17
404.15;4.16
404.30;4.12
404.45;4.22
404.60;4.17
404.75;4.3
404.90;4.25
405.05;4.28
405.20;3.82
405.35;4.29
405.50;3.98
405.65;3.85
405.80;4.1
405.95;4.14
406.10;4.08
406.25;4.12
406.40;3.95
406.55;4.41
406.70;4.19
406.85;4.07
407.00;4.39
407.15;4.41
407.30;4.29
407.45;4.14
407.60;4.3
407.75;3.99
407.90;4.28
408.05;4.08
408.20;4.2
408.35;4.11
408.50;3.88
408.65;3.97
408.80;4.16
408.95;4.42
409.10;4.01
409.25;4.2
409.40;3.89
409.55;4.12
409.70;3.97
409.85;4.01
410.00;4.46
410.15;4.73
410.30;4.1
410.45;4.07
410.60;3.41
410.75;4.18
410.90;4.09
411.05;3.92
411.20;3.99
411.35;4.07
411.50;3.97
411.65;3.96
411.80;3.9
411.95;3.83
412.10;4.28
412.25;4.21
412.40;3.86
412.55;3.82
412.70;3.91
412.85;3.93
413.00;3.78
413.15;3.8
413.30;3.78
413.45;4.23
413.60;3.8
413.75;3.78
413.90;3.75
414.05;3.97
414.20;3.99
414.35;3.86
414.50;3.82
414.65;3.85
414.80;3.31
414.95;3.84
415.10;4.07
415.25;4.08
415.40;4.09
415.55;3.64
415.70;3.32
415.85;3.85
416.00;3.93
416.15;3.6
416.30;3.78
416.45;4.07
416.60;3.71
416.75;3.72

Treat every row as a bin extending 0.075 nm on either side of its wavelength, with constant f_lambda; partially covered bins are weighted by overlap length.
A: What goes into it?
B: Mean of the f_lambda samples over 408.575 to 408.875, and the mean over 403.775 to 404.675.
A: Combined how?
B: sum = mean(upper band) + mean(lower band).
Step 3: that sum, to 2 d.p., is 8.24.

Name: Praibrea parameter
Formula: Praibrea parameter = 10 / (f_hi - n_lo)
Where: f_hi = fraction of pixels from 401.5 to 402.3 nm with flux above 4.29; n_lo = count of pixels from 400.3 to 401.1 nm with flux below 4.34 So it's -2.6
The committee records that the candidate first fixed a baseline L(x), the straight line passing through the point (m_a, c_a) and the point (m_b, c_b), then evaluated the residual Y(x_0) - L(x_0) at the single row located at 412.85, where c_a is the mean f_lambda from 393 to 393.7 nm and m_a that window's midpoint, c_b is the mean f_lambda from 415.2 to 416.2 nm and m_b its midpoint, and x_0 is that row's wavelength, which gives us 0.06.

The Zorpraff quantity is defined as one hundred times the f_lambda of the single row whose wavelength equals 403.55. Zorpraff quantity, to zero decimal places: 405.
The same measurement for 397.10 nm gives 439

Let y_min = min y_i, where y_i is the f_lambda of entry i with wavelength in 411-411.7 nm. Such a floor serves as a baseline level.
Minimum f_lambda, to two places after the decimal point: 3.92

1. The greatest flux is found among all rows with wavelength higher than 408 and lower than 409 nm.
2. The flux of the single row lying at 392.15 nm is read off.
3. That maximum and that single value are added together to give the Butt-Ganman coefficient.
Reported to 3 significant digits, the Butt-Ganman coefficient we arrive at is 8.87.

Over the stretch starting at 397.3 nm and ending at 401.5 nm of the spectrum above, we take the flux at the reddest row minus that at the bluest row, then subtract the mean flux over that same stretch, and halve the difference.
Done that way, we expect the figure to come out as -2.31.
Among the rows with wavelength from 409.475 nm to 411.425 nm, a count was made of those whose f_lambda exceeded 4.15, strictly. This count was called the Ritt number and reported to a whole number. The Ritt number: 3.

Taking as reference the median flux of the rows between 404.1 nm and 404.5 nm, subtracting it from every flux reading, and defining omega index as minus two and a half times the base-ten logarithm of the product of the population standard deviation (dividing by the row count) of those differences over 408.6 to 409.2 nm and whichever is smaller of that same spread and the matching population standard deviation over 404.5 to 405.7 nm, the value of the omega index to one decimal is 3.8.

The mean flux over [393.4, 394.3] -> 4.48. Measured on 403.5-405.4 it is 4.15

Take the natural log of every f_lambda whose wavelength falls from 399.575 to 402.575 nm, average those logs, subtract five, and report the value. -3.56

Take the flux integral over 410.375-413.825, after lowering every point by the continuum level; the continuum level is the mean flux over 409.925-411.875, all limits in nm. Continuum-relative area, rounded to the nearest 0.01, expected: -0.44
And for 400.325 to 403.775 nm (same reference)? 0.35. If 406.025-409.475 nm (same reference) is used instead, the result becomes 0.31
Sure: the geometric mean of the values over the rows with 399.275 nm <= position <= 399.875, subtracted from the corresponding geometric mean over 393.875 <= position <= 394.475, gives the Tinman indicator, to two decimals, 0.15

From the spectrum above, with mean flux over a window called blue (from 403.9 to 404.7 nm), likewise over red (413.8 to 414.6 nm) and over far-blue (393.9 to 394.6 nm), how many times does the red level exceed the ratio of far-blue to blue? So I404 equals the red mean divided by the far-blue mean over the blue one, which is 3.67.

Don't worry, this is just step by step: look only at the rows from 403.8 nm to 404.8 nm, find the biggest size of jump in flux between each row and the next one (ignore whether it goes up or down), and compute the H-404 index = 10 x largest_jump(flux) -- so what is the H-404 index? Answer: 1.3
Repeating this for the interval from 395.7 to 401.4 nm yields 8.0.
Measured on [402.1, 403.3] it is 2.4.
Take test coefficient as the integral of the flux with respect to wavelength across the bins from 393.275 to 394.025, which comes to 3.38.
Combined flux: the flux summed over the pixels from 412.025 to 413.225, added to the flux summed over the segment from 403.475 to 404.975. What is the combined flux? 73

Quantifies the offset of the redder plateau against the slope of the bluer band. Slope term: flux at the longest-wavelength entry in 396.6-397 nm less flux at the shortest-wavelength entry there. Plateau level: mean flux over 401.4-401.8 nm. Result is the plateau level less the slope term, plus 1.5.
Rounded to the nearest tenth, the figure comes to 6.3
